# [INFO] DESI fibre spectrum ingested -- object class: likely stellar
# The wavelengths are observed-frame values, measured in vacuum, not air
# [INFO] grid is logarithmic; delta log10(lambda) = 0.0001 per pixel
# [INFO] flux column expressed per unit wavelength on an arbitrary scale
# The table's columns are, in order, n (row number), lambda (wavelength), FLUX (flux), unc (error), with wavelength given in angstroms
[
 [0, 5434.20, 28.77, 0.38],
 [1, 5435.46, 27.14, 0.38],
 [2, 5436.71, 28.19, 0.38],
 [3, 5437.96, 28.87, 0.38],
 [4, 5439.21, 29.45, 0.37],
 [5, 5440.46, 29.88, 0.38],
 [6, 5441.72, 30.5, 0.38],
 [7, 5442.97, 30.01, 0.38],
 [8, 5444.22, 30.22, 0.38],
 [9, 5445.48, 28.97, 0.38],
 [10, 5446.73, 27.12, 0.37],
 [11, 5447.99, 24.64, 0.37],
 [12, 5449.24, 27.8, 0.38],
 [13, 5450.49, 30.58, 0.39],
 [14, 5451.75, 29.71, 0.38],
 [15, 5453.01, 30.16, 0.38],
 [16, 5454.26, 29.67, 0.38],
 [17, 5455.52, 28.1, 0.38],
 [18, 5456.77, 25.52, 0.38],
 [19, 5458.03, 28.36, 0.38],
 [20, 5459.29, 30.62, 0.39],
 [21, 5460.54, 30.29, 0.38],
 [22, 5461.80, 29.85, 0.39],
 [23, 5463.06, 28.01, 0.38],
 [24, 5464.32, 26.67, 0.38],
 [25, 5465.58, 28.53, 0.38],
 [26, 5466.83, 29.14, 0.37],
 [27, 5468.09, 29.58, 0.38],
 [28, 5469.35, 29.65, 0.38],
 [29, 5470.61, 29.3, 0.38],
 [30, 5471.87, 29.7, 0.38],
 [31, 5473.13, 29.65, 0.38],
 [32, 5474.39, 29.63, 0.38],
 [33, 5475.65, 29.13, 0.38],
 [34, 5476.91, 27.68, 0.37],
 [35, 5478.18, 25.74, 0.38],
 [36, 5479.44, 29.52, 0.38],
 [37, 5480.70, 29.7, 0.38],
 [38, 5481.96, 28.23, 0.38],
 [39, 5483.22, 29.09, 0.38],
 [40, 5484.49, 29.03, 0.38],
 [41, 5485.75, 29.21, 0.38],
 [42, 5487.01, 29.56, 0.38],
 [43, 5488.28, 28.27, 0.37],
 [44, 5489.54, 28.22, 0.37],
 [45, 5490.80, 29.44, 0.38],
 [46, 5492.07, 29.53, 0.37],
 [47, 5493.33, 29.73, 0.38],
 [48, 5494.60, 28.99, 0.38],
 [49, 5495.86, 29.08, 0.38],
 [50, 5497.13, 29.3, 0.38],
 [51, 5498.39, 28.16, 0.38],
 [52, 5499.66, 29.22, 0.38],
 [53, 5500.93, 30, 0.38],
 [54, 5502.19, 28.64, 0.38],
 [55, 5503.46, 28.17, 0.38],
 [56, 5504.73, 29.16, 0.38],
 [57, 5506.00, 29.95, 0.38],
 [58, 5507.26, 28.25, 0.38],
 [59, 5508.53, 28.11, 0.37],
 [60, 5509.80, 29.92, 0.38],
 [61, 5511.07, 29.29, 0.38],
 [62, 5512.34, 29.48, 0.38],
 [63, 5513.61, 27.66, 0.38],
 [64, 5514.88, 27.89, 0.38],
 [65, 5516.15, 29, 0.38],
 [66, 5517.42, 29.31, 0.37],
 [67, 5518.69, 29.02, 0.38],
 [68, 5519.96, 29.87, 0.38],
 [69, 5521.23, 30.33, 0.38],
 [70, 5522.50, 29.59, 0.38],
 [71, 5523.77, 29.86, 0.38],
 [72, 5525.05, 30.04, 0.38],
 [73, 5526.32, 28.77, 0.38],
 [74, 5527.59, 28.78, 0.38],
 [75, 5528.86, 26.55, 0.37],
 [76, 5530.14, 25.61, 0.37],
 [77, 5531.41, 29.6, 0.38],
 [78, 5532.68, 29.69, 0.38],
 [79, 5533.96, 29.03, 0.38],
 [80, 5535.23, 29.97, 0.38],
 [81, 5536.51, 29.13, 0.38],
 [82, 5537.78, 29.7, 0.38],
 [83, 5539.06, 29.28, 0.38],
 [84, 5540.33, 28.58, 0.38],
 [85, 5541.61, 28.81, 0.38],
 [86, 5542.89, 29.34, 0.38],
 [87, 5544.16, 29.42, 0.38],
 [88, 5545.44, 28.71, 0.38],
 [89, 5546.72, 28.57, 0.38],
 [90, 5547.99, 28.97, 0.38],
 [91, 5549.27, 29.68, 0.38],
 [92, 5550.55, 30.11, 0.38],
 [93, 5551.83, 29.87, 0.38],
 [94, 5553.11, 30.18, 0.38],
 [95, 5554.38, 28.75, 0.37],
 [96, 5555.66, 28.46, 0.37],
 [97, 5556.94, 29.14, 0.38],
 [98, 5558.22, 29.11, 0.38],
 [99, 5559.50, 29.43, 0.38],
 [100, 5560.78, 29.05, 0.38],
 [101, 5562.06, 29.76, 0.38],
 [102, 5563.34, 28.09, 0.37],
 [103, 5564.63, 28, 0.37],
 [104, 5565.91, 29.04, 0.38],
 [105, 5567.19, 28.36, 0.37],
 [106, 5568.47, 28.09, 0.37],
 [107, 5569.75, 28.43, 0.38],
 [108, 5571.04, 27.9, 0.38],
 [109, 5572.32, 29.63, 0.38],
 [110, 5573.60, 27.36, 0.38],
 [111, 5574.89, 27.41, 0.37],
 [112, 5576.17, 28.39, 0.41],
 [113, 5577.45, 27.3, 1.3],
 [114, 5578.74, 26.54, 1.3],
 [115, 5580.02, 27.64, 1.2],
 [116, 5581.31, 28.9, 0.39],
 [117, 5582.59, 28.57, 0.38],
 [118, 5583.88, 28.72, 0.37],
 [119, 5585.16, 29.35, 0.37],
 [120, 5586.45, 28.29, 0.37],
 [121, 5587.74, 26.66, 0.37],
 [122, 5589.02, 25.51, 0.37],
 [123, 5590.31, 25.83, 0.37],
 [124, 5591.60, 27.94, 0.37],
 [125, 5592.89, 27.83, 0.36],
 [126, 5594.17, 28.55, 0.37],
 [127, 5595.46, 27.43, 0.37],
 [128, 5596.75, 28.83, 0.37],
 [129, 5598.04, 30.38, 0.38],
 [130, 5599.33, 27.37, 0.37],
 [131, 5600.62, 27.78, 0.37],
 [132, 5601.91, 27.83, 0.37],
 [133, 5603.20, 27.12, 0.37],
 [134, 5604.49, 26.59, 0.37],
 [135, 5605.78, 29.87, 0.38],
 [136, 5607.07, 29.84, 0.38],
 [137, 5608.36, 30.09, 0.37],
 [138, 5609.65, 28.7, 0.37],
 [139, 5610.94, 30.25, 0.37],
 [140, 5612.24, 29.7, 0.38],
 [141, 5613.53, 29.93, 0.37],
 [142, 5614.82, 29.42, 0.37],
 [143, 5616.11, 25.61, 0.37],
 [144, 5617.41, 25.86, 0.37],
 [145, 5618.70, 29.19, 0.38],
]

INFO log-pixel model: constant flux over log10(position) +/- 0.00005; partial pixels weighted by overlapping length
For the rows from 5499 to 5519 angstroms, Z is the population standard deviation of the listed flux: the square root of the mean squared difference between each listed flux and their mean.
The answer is 0.7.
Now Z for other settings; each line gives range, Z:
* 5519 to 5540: 1.2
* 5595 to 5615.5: 1.2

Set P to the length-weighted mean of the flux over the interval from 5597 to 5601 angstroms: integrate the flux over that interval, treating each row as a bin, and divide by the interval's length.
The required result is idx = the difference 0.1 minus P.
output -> -28.5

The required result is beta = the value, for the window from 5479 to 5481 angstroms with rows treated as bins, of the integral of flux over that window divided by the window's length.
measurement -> 29.6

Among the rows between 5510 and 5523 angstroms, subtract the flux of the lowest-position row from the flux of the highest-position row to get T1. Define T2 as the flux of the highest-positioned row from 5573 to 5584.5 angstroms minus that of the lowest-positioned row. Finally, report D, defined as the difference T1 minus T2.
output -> -1.1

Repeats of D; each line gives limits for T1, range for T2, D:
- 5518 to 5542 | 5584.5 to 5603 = 1.3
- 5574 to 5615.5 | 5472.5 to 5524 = 1.8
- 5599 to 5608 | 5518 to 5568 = 3.1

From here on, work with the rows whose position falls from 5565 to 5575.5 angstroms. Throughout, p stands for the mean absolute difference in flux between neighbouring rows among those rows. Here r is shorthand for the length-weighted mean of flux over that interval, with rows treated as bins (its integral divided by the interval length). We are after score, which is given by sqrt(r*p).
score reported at 4.9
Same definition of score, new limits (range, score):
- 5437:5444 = 4.0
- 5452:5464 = 6.7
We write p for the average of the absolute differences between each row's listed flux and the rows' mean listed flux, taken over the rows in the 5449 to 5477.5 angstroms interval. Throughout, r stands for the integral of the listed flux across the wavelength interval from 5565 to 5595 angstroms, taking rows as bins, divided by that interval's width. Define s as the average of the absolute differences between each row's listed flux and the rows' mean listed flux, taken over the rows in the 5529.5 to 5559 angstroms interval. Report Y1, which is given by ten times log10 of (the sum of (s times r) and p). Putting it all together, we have 12.3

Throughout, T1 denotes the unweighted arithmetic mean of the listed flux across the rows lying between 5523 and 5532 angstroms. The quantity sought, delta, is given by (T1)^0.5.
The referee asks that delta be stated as 5.33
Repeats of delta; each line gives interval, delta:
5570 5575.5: 5.30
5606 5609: 5.47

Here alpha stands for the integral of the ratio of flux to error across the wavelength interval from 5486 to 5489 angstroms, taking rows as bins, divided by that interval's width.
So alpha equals 77.1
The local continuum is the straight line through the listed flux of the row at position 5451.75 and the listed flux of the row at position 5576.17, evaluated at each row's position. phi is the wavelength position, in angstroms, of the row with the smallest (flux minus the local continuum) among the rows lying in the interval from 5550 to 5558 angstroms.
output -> 5555.66 angstroms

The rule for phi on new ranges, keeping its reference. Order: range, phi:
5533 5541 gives 5540.33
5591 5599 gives 5595.46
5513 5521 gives 5513.61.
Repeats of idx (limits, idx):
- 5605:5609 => -29.7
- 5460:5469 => -28.8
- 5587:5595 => -27.0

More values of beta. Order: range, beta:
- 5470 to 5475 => 29.6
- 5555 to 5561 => 29.0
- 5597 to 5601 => 28.6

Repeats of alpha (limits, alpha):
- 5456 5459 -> 71.9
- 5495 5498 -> 76.7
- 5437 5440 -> 77.6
